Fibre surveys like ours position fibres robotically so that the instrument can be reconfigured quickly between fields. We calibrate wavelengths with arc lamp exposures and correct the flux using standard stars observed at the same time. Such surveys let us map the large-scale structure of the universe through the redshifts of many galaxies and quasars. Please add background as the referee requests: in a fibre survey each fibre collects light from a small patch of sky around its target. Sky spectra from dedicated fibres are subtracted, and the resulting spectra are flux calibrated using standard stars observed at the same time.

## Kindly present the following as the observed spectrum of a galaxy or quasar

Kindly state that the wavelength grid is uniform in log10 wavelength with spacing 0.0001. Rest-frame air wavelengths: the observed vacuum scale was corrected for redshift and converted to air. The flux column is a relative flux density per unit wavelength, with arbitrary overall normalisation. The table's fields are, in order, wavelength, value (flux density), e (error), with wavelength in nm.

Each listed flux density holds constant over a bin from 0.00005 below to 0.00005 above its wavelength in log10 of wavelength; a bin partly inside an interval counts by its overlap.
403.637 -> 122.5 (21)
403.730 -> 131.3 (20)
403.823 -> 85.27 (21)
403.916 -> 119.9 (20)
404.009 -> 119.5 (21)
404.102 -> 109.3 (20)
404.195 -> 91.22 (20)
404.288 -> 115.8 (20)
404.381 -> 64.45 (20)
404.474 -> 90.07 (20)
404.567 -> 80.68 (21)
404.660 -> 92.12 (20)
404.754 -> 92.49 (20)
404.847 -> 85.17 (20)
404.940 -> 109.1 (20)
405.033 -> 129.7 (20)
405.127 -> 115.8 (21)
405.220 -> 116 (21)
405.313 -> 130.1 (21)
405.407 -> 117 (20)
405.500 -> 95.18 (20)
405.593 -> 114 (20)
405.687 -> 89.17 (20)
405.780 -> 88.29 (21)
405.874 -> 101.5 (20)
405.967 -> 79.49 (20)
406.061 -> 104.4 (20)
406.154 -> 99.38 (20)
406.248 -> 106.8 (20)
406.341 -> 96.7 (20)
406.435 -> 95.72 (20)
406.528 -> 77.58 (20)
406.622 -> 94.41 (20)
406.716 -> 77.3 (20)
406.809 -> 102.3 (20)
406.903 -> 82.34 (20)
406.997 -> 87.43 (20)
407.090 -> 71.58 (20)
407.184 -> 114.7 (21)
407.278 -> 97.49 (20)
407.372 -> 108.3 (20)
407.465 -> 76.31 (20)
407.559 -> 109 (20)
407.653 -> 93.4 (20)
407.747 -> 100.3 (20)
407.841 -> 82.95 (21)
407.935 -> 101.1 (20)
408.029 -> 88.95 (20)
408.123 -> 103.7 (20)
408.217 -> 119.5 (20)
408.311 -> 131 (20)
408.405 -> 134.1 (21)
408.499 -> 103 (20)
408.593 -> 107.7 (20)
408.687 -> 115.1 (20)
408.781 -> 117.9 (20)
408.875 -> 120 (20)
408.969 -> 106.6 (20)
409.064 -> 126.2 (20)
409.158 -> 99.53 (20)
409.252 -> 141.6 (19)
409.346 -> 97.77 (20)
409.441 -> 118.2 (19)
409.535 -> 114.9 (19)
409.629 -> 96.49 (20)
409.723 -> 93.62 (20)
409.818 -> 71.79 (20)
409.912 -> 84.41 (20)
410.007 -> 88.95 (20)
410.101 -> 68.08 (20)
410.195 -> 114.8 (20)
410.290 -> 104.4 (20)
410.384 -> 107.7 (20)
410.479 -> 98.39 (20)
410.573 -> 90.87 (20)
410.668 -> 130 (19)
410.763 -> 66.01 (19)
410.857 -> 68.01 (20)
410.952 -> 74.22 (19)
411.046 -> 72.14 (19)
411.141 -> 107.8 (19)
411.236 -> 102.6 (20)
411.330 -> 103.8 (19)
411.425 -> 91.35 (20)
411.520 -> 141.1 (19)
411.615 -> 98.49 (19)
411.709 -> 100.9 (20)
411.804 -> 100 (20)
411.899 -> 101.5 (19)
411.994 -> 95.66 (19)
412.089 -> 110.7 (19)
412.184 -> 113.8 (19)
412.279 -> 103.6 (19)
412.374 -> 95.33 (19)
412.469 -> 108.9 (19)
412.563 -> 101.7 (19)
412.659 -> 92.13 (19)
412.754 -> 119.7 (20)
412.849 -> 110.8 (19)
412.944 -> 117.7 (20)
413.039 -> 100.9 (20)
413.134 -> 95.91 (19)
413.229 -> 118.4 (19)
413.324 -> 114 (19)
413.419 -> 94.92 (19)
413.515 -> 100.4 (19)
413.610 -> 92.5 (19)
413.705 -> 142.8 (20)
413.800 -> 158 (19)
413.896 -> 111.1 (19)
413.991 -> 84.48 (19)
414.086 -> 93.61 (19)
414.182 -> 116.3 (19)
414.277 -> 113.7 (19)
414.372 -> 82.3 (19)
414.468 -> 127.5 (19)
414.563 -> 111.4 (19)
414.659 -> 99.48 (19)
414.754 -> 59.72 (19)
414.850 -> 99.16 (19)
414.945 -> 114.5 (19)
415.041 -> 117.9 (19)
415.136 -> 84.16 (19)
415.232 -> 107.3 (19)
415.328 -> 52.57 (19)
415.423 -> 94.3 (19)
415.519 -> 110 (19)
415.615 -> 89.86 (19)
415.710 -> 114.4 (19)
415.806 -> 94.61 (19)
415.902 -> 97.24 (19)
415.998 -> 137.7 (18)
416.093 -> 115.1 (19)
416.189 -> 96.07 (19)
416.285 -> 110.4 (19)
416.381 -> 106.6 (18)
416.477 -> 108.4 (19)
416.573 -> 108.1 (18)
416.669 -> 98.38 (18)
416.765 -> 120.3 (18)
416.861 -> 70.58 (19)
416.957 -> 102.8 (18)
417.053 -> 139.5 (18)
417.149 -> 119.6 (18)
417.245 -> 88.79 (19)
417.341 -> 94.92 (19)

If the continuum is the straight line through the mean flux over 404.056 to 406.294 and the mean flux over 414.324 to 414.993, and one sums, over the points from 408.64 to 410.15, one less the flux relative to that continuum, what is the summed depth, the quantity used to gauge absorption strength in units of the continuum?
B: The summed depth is -0.6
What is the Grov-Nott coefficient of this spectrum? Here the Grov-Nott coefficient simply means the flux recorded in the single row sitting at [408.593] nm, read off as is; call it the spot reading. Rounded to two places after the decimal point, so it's 107.70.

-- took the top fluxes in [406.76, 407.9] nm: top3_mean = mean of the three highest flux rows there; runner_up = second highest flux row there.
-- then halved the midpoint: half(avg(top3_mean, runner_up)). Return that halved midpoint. 55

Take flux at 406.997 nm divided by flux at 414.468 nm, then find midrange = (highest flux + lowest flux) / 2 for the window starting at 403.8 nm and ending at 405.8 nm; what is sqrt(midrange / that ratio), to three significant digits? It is 11.9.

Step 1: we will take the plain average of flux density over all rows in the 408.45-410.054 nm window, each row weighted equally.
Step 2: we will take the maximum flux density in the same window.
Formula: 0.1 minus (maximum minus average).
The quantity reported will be -35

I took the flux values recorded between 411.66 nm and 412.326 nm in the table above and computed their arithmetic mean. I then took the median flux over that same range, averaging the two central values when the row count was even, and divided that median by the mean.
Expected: 0.98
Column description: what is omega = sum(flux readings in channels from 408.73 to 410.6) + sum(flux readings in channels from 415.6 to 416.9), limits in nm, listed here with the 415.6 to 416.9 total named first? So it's 3530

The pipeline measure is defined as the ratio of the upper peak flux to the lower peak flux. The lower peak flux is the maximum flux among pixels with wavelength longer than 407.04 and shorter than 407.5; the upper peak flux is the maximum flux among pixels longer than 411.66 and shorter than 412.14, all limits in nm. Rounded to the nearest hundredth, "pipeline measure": 0.97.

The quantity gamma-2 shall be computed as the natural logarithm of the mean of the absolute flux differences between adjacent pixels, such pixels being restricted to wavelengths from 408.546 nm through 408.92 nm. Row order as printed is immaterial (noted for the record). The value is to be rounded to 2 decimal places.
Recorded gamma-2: 1.41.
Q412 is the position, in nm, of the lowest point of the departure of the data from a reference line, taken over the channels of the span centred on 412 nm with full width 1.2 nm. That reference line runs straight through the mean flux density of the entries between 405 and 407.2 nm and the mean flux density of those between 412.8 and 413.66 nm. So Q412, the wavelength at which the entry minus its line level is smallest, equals 411.425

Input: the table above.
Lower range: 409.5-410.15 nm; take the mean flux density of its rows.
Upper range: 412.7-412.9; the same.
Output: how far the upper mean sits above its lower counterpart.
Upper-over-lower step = 27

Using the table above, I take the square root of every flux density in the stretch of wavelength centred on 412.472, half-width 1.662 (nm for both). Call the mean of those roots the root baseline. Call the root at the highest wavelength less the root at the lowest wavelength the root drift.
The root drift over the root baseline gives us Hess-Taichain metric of 0.14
